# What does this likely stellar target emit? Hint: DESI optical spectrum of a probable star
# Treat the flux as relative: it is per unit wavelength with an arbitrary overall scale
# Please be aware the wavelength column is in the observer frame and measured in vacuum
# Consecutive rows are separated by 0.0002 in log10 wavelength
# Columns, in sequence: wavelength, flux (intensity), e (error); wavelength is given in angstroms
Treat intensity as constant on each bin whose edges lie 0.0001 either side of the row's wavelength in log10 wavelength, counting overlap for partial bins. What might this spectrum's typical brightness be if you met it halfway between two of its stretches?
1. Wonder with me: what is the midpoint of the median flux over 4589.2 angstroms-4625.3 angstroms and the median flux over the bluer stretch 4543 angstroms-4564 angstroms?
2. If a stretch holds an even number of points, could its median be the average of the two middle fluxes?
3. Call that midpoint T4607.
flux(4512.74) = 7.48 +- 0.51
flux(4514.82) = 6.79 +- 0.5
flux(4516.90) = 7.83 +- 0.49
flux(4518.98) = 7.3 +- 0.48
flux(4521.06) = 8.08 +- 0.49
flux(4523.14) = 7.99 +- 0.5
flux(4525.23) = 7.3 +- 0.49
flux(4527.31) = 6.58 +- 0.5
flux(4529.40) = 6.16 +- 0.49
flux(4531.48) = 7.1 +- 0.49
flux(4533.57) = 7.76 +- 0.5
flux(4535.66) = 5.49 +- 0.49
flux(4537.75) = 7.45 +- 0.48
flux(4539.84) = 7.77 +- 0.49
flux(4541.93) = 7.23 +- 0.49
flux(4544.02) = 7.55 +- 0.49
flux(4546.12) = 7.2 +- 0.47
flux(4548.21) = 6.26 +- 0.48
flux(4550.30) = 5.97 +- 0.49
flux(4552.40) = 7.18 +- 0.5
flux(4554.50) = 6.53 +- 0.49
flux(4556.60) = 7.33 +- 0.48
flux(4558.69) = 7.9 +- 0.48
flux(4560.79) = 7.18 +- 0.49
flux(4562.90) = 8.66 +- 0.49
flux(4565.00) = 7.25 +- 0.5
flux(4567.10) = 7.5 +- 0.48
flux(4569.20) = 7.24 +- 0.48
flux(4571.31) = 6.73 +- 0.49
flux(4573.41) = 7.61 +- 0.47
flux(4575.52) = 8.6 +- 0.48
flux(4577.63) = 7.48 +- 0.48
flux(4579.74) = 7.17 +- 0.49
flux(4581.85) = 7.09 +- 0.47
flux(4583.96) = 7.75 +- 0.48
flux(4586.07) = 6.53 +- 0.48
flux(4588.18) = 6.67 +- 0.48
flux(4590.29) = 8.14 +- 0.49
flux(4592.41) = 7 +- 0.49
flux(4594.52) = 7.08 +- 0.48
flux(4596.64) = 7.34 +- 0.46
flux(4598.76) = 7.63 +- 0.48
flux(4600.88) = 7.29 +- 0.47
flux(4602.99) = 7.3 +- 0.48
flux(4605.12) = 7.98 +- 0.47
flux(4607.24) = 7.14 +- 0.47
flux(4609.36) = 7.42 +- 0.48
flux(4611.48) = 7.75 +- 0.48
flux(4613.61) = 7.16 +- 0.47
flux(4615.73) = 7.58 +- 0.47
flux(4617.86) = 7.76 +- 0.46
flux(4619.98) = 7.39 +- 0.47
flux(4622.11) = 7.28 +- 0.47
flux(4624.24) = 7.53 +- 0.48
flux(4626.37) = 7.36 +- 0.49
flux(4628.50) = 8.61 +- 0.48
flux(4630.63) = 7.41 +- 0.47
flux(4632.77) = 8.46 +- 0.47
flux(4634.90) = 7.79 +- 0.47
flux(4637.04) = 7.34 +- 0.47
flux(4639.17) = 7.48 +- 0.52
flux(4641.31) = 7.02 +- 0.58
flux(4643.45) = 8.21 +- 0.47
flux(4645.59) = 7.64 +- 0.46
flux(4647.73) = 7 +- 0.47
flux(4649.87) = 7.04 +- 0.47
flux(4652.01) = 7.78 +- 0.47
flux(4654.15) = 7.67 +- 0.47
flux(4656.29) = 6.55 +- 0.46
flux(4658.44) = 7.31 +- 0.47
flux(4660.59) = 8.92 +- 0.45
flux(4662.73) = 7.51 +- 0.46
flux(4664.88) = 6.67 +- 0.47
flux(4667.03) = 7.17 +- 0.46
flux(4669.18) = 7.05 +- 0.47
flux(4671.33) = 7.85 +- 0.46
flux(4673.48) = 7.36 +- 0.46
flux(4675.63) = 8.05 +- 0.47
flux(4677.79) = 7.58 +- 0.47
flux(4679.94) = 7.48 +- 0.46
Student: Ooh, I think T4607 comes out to 7.29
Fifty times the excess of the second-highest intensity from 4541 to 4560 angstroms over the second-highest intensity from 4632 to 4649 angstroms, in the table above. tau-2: -33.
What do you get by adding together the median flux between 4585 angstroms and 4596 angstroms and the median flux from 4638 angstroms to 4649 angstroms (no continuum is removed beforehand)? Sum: 14.5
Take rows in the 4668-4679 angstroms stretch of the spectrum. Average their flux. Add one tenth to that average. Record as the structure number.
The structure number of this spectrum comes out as 7.68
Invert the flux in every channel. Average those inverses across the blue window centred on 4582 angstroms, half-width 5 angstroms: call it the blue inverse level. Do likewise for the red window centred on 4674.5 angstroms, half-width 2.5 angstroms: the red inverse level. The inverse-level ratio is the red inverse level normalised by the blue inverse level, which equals 0.93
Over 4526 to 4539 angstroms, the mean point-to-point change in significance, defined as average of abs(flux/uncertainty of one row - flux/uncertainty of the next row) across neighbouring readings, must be 2.4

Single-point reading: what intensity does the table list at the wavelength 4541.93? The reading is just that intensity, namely 7.23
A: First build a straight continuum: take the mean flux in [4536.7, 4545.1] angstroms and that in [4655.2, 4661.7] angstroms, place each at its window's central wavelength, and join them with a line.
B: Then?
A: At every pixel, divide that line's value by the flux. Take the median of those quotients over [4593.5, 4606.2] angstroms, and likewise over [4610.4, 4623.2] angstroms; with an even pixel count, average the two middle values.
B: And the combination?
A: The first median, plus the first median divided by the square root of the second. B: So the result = 2.06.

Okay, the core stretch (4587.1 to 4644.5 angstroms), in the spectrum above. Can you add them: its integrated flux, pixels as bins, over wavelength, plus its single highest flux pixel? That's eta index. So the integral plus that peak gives 440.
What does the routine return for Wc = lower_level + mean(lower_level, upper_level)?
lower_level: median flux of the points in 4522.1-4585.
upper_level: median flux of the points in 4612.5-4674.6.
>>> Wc 14.6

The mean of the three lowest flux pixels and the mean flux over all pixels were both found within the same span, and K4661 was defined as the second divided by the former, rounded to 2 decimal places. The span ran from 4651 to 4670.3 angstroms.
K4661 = 1.10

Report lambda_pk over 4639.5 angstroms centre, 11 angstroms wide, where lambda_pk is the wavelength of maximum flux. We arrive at 4643.45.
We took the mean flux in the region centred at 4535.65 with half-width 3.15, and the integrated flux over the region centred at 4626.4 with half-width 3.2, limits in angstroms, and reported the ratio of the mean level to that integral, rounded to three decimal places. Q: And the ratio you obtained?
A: 0.138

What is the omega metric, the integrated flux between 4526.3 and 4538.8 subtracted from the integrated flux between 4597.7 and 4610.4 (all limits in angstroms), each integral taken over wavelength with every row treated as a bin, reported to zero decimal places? 10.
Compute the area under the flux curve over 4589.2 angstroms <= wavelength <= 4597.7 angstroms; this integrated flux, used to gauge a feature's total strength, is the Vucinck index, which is 63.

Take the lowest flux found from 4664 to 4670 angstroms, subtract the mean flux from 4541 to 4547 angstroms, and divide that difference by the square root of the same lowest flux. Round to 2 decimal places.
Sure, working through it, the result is -0.25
